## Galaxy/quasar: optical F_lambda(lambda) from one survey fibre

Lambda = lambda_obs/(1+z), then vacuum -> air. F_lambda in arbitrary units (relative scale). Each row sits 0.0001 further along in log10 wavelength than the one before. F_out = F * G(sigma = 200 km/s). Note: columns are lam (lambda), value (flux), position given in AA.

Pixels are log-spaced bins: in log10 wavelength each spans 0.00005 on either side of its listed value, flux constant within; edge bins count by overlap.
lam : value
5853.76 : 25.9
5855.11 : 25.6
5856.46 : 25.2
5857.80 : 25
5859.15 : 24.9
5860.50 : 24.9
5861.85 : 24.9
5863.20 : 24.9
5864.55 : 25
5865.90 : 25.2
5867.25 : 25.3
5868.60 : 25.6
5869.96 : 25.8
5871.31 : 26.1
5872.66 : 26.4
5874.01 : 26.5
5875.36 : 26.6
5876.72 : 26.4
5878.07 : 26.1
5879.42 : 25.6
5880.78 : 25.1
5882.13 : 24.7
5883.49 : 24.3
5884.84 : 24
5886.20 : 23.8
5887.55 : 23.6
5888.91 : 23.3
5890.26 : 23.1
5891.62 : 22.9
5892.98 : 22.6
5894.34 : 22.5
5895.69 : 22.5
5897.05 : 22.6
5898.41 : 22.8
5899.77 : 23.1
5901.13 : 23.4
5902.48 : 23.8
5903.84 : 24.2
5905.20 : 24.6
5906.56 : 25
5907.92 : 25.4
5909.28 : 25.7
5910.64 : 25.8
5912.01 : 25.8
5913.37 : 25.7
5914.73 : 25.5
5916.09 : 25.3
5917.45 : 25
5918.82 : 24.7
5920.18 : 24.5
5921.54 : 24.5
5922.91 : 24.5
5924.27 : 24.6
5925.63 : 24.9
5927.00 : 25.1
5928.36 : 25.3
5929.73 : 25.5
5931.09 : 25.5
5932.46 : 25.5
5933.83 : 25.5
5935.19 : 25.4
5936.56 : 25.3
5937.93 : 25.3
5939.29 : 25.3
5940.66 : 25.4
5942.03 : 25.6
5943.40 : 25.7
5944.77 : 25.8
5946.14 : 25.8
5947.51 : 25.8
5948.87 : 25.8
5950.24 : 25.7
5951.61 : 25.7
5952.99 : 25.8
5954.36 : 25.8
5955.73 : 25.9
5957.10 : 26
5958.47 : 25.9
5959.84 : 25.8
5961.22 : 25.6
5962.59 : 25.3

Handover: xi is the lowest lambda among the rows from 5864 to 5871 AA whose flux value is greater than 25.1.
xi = 5865.90 AA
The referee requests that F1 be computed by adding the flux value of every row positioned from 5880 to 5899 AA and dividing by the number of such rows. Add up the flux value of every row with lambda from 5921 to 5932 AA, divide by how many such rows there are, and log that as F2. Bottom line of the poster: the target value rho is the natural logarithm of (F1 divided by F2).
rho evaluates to -0.065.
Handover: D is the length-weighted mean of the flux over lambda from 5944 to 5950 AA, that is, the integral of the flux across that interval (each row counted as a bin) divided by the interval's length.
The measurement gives 25.8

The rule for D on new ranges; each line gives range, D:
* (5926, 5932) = 25.3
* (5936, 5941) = 25.3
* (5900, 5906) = 24.0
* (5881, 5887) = 24.3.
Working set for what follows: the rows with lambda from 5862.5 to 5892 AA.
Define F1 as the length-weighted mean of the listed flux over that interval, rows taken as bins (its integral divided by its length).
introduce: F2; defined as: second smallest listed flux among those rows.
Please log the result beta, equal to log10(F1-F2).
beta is 0.3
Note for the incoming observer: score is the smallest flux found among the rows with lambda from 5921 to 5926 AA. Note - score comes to 24.5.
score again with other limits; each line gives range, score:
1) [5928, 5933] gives 25.3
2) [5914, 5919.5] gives 24.7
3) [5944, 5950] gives 25.8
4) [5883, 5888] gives 23.6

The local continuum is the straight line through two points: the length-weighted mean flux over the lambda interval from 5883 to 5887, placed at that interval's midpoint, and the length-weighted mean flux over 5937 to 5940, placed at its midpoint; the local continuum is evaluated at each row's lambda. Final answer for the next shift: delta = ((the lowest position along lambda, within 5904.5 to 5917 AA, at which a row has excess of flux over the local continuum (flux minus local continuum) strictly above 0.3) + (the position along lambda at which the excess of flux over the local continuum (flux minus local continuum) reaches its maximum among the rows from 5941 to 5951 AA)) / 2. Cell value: 5925.7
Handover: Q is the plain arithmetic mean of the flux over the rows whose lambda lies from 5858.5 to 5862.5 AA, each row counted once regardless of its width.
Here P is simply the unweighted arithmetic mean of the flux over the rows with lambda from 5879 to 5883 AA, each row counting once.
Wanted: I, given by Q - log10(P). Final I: 23.5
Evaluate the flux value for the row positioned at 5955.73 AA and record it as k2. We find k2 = 25.9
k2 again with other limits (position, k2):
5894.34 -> 22.5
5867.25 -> 25.3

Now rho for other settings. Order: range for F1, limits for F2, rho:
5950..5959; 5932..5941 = 0.017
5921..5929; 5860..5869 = -0.012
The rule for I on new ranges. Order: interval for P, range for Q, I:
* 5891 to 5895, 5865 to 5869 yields 24.0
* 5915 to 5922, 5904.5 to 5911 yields 23.9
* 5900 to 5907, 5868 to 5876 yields 24.8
